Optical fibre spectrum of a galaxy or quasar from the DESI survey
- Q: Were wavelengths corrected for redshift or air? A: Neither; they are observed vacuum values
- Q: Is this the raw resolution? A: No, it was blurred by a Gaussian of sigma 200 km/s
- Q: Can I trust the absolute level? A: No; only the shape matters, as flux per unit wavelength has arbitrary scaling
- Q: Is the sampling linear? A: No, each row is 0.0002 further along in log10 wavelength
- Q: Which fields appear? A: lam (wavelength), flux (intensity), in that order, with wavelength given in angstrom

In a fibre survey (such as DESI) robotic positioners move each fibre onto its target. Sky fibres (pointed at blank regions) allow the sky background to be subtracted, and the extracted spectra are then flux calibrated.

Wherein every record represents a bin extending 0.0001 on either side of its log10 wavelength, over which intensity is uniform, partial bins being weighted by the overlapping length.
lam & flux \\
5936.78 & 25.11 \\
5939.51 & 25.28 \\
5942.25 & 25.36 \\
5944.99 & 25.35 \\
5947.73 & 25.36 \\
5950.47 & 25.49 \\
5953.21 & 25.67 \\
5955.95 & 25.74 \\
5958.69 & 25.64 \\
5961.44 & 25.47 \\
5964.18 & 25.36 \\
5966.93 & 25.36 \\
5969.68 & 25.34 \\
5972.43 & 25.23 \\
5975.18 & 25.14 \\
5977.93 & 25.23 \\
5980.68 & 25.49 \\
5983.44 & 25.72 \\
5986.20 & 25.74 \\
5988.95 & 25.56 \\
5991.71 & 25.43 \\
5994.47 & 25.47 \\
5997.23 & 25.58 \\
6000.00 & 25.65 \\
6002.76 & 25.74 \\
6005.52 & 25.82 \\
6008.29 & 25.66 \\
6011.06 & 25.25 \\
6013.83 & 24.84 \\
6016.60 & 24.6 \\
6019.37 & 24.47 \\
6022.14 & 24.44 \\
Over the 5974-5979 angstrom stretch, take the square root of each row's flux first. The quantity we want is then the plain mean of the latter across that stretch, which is 5.02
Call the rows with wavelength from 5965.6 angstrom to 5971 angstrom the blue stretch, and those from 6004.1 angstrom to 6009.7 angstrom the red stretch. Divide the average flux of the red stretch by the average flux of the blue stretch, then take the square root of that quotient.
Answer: 1.008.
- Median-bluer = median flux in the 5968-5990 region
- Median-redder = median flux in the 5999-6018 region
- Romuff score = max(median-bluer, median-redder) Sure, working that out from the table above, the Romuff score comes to 25.65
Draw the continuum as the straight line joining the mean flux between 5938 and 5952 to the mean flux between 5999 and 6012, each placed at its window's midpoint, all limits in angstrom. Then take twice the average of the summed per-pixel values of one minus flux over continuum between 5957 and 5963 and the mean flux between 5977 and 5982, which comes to 25.4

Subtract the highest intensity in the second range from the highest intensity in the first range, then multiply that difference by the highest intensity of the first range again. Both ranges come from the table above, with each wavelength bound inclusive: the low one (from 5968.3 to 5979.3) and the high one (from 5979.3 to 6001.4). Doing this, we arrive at -10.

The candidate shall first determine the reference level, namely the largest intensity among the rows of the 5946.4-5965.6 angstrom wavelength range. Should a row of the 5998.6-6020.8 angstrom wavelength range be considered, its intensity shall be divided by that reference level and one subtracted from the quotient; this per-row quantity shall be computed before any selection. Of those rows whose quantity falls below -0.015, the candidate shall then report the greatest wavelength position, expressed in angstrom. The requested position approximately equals 6019.37 angstrom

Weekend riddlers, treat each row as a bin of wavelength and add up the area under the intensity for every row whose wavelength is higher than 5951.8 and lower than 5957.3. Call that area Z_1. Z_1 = 141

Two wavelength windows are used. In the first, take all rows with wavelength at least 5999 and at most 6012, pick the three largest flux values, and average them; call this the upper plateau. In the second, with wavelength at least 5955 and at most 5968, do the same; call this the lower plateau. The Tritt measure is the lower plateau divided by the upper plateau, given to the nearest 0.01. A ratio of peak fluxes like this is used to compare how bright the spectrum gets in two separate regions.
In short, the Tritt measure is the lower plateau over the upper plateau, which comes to 1.00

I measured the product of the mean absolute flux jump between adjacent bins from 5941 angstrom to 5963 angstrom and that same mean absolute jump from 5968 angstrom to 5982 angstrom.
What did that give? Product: 0.013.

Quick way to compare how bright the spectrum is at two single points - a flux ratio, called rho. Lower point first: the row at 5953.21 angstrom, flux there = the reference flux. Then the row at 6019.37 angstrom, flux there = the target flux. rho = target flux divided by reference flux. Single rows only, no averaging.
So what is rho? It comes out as 0.95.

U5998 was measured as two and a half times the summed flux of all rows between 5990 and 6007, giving 384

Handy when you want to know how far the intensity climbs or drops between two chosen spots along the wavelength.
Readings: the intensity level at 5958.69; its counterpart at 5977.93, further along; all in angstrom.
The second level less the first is -0.4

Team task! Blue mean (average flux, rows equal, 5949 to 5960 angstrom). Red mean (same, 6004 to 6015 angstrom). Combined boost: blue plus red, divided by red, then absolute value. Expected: 2.01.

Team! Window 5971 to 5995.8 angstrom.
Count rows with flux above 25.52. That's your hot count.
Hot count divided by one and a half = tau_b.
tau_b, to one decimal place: 2.0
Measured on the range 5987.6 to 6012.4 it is 4.0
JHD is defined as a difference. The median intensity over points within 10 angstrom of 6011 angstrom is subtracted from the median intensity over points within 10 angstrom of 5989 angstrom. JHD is 0.31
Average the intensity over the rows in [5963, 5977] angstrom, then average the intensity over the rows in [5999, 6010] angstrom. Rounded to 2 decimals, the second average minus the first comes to 0.43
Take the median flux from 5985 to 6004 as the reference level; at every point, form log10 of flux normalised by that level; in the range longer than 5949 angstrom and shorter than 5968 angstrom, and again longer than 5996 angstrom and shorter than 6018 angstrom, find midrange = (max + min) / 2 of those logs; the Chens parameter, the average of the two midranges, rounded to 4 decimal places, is -0.0035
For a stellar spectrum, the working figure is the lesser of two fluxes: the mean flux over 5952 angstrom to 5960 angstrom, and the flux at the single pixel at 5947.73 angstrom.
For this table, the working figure 25.36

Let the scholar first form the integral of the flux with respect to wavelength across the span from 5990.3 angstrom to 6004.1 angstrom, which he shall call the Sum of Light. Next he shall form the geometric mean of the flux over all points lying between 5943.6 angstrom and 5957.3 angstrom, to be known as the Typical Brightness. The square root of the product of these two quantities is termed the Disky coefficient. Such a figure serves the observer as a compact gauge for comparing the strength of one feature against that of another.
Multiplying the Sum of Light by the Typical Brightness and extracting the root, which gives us 94.9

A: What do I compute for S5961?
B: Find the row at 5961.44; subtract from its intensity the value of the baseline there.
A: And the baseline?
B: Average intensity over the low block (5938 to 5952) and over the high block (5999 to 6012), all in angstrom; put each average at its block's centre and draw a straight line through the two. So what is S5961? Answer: 0.03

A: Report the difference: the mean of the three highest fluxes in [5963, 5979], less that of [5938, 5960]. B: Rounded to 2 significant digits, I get -0.33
